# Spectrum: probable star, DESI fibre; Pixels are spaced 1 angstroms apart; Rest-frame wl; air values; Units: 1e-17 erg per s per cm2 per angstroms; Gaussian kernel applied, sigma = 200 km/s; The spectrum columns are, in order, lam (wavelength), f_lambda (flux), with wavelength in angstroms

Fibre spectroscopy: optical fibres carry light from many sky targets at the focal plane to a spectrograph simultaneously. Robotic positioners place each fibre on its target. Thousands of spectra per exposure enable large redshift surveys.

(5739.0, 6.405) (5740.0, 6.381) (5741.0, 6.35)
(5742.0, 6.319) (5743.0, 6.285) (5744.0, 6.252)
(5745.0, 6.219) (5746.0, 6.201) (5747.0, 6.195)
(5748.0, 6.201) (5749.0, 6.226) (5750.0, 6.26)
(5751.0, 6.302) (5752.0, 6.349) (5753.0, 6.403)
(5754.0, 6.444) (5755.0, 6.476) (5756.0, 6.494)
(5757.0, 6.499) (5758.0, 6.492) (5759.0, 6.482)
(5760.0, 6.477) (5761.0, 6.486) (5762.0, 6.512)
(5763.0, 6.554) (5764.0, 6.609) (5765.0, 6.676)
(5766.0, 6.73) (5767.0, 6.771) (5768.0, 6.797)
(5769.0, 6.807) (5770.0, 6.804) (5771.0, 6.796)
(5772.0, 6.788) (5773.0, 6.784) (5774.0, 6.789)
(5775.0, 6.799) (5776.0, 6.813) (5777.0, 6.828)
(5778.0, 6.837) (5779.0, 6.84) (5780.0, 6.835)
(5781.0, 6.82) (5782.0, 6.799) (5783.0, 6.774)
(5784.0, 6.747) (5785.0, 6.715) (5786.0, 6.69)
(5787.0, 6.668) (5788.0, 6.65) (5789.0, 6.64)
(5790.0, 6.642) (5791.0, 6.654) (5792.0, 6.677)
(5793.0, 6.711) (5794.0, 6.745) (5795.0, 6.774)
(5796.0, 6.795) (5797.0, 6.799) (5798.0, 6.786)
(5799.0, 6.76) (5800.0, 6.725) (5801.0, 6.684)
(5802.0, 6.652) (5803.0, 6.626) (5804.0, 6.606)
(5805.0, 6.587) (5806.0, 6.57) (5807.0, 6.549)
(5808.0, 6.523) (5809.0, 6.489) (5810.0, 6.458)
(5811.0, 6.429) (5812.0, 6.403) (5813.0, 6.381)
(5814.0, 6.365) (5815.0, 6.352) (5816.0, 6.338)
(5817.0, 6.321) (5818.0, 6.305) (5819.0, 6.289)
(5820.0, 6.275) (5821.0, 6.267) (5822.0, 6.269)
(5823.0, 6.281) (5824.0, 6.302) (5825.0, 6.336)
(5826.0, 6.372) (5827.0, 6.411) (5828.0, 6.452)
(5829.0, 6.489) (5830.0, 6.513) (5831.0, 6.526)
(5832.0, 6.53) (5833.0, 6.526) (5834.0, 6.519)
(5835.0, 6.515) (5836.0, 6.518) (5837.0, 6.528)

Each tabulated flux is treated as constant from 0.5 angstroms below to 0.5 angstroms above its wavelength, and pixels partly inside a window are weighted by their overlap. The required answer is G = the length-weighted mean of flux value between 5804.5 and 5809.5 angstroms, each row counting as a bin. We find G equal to 6.5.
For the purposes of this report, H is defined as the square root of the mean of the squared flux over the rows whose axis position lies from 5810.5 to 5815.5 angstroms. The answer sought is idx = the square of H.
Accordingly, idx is 40.8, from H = 6.39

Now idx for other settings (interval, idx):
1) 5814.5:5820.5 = 39.9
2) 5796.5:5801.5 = 45.6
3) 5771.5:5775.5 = 46.1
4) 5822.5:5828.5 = 40.4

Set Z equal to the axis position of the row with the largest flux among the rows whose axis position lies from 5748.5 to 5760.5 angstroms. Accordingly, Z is 5757.0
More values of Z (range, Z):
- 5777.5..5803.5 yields 5779.0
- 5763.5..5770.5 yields 5769.0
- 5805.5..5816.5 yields 5806.0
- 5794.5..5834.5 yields 5797.0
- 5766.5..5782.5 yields 5779.0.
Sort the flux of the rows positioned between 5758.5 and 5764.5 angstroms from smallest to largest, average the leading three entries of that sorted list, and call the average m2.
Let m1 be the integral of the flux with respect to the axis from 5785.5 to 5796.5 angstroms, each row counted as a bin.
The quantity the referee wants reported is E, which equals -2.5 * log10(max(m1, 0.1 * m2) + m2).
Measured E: -4.8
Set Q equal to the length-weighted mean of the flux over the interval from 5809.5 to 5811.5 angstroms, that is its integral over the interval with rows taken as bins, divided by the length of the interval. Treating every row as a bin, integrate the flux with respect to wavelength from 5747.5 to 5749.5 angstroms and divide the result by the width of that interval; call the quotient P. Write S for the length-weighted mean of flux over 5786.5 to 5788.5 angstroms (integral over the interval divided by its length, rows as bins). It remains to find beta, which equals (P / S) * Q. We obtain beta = 6.0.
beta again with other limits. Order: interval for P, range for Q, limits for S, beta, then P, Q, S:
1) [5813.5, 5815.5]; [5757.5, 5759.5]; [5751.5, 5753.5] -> 6.5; 6.36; 6.49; 6.4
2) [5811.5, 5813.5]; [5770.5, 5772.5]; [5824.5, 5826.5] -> 6.8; 6.39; 6.79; 6.4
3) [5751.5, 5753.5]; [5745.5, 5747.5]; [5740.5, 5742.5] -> 6.2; 6.38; 6.20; 6.3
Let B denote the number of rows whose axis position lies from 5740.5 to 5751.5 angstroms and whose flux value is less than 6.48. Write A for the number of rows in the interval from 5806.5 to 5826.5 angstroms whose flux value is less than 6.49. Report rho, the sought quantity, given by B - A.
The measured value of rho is -7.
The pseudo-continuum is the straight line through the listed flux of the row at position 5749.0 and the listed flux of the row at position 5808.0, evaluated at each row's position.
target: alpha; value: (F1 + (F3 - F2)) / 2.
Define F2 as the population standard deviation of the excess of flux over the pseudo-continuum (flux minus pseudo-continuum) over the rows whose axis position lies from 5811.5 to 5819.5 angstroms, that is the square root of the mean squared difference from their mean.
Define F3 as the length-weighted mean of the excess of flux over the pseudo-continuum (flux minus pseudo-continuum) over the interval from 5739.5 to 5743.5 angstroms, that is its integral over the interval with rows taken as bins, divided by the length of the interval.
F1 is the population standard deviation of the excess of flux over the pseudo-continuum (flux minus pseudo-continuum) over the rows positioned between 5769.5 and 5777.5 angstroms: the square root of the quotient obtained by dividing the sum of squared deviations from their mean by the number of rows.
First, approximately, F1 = 0.01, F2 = 0.048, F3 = 0.1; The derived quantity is 0.1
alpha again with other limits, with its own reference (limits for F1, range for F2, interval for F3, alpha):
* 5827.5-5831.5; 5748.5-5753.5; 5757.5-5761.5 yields 0.1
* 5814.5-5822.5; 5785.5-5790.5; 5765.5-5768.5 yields 0.2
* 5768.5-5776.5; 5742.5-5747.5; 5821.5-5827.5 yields -0.2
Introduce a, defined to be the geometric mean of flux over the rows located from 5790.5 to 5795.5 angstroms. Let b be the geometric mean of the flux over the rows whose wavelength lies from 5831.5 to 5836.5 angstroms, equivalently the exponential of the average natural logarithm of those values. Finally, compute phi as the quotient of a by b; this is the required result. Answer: 1.03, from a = 6.71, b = 6.52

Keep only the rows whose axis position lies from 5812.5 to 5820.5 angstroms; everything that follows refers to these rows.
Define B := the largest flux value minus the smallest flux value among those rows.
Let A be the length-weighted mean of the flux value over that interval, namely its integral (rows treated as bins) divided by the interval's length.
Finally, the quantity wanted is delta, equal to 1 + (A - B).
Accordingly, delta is 7.2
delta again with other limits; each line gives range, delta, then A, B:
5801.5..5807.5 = 7.5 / 6.6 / 0.10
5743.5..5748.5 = 7.2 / 6.2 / 0.06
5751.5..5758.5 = 7.3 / 6.5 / 0.15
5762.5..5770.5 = 7.5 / 6.7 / 0.25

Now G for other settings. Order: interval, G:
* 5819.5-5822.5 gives 6.3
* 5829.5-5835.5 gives 6.5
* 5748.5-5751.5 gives 6.3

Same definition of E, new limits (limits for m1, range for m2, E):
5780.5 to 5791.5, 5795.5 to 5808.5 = -4.8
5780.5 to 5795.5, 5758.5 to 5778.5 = -5.1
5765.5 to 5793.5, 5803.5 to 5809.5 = -5.7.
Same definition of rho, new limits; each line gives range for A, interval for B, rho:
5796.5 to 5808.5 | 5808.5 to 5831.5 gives 19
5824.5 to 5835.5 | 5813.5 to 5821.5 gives 3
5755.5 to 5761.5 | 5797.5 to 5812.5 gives 0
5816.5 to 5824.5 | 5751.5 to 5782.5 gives -3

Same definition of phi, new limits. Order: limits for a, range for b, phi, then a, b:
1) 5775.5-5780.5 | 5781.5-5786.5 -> 1.01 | 6.83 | 6.74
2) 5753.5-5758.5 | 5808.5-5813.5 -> 1.01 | 6.48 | 6.43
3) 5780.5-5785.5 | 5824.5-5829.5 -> 1.06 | 6.77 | 6.41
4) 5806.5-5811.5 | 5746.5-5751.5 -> 1.04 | 6.49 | 6.24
